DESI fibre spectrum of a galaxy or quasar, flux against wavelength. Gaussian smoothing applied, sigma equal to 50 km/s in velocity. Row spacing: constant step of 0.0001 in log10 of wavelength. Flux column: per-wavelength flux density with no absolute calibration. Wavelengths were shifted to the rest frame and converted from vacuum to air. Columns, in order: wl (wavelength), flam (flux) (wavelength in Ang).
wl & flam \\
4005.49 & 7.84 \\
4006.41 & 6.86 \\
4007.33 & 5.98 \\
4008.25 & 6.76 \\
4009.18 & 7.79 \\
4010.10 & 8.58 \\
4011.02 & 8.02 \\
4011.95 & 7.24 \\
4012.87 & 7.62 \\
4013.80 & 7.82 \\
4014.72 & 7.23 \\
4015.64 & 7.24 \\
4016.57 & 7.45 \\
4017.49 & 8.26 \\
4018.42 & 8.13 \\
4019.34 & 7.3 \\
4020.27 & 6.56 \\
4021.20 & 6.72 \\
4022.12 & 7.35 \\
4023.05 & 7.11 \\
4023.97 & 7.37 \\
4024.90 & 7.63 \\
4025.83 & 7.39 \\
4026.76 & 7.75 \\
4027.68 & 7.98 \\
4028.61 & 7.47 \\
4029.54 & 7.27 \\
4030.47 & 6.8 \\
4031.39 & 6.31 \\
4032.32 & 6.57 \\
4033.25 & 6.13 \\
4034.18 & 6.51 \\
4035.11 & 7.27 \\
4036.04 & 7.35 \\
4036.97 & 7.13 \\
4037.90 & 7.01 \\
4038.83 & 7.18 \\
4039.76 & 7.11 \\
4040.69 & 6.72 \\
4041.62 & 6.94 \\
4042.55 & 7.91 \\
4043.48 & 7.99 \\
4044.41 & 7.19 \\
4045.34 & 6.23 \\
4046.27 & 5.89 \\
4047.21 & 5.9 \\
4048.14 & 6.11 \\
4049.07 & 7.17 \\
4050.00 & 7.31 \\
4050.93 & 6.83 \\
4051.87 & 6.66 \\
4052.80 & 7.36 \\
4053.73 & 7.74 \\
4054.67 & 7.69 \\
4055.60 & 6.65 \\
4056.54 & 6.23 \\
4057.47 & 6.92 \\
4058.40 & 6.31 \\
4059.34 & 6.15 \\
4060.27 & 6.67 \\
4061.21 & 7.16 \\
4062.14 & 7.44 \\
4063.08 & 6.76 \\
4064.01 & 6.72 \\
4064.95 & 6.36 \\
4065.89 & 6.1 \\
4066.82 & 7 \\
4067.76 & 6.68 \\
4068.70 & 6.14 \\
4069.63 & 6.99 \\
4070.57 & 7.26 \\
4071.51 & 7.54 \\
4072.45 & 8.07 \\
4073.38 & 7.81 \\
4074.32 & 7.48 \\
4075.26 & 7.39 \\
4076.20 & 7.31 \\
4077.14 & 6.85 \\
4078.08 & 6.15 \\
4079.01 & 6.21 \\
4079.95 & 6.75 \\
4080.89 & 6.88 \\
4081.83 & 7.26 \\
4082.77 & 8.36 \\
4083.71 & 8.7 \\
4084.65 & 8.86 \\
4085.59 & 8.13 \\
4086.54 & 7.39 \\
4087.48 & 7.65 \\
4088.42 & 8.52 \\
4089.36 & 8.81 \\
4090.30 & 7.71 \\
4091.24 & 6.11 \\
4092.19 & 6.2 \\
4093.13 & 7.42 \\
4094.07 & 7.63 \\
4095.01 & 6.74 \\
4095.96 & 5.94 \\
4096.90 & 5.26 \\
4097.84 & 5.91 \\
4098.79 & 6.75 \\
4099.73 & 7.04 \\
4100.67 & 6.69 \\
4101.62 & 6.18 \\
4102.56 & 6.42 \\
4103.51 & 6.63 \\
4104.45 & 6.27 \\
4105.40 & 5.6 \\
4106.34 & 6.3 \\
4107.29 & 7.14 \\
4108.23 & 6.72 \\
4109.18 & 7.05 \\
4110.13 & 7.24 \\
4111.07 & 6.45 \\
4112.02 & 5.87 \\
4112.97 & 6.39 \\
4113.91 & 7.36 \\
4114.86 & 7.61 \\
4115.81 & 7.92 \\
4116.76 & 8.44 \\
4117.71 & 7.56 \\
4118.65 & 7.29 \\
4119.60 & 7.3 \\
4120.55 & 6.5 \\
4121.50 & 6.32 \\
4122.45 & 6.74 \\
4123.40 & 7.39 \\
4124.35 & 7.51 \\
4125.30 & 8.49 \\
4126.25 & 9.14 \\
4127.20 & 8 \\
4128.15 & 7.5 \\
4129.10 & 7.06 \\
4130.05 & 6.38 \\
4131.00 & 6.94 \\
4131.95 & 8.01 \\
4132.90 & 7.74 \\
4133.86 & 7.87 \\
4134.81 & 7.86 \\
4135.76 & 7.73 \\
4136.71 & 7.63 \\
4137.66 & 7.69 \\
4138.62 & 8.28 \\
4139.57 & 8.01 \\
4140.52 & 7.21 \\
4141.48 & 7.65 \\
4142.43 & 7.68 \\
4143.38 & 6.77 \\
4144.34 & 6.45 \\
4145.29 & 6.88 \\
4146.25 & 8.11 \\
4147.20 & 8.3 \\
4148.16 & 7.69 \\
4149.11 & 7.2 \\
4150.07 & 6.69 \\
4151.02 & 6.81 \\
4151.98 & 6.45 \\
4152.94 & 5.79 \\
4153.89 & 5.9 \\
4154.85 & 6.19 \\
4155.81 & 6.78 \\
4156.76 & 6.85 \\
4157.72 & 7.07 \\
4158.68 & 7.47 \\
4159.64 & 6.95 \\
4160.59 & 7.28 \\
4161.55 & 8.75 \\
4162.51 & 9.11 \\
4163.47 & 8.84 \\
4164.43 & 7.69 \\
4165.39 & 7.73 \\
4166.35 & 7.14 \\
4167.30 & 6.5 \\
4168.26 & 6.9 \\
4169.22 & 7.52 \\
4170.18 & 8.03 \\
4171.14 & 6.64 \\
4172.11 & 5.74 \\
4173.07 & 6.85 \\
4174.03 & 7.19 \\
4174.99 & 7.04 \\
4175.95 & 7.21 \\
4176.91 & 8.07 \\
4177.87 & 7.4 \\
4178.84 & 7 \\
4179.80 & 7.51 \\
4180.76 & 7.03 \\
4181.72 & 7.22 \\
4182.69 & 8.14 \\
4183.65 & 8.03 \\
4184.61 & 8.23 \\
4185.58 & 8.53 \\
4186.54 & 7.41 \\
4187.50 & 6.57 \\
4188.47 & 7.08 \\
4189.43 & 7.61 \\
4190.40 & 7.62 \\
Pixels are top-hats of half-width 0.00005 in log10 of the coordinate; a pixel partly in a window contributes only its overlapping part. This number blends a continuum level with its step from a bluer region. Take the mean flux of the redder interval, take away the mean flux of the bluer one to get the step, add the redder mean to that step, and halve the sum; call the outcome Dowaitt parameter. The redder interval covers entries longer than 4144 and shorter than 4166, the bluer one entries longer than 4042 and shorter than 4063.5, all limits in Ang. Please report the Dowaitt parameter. 3.82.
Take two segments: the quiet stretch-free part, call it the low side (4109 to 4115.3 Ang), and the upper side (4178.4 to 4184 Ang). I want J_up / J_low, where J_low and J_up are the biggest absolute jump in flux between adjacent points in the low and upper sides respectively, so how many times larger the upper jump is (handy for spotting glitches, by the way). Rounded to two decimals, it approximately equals 0.95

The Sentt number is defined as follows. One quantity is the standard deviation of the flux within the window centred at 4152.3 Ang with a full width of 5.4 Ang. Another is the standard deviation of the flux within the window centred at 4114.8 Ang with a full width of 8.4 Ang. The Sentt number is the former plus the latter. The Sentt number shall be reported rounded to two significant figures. 1.2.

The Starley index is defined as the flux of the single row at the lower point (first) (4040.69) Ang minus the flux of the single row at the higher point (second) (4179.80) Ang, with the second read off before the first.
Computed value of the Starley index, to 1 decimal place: -0.8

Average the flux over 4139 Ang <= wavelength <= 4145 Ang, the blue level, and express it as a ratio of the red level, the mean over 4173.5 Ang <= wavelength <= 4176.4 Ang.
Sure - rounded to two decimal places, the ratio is 1.02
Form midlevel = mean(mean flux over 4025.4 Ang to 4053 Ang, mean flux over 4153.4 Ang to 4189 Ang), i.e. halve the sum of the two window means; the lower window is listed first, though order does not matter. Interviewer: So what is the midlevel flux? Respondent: 7.16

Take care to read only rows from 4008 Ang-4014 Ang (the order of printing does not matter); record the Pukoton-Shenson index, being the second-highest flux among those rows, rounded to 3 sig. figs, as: 8.02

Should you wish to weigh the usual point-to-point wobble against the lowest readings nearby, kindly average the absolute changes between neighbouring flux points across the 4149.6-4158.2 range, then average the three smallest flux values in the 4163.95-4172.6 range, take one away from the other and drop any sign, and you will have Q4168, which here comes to 6.0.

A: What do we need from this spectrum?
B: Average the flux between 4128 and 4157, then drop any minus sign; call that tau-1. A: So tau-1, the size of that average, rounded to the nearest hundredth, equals 7.23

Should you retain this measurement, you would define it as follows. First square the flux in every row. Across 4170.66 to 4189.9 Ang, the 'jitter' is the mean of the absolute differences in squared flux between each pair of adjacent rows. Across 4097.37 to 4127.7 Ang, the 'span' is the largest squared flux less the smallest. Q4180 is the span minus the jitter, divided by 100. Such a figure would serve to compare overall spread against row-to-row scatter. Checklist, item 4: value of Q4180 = 0.44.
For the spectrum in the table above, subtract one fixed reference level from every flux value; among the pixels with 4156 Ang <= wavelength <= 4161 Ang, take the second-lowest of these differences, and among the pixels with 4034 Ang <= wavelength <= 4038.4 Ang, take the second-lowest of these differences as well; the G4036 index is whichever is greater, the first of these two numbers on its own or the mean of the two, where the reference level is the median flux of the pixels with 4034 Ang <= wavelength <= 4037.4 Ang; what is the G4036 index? -0.22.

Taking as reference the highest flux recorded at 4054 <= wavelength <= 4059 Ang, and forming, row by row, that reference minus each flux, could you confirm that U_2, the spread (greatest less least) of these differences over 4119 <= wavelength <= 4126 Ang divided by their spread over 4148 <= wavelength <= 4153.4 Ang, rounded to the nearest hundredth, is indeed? 1.14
